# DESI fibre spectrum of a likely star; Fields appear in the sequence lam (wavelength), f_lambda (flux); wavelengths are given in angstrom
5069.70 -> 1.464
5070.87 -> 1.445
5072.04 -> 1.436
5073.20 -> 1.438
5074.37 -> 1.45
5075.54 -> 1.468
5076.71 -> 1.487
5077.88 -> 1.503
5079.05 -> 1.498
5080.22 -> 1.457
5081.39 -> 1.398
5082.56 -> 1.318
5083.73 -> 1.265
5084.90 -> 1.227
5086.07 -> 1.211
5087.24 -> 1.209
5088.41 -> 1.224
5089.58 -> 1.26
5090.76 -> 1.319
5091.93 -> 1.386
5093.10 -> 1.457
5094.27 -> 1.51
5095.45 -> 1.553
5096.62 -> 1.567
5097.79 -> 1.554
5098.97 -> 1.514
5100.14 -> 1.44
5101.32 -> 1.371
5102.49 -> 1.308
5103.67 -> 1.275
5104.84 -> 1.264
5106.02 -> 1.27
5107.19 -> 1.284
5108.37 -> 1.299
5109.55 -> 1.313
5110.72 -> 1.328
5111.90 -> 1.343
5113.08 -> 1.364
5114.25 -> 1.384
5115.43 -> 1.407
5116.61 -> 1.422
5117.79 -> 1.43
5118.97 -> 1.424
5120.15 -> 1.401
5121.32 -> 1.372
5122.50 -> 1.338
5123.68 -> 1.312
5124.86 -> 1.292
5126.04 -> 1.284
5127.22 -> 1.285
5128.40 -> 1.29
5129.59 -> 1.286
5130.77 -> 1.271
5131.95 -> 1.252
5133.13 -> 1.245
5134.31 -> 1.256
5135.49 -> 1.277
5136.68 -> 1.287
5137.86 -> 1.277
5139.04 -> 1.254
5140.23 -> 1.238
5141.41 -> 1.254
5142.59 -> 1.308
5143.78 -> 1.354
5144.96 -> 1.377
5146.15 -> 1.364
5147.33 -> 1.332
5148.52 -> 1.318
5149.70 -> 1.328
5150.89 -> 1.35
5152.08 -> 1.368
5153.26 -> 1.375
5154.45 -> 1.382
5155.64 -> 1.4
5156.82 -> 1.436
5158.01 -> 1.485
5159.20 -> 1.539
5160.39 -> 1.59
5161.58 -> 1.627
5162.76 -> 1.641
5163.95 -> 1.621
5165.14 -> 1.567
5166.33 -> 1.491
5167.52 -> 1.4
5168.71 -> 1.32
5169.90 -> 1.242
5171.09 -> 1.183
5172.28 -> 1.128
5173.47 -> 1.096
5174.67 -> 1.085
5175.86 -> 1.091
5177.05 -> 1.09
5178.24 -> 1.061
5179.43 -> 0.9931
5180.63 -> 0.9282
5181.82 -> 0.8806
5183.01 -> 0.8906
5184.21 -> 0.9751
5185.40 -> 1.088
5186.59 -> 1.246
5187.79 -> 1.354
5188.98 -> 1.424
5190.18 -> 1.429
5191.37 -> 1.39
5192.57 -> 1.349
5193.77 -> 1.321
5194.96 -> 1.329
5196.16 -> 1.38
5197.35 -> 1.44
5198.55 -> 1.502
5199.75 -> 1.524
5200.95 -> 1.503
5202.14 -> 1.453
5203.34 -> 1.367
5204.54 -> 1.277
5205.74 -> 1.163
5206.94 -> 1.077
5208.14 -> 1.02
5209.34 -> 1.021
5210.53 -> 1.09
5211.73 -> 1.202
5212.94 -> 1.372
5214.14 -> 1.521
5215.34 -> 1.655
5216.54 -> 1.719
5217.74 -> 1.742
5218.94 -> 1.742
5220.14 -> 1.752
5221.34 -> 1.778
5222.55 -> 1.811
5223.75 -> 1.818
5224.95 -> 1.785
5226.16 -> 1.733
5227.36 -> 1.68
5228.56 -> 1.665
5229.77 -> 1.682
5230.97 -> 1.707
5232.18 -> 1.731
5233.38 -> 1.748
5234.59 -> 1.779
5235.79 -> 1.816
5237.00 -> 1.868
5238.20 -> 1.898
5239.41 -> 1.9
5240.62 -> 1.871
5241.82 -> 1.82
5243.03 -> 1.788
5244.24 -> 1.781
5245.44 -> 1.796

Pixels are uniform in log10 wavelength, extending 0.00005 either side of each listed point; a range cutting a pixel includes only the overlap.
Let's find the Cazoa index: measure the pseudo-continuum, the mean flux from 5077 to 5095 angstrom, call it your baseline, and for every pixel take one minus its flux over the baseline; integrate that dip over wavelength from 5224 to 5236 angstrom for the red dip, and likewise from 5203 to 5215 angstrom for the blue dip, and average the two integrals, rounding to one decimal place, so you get -1.1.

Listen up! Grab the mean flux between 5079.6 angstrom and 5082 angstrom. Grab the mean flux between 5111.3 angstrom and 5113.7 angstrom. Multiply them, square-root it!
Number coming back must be 1.39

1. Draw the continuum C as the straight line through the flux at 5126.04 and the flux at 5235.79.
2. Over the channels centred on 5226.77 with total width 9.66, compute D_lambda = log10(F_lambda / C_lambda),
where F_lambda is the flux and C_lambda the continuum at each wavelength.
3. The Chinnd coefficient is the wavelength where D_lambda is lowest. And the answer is 5228.56 angstrom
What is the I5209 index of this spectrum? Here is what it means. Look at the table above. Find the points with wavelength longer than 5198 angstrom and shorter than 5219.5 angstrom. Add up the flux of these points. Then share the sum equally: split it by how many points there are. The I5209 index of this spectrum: 1.39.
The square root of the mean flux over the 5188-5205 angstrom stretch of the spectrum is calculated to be 1.19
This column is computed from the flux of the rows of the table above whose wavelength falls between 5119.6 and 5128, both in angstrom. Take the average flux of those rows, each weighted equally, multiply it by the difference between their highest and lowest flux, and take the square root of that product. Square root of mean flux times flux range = 0.39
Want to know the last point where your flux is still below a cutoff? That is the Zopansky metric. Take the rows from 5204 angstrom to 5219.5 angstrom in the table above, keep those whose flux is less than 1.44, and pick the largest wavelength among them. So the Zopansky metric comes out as 5212.94 angstrom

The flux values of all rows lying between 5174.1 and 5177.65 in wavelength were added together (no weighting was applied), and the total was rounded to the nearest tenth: 3.3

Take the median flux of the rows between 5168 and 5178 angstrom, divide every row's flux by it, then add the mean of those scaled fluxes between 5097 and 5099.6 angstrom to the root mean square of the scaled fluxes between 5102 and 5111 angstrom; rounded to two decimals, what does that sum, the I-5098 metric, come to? 2.54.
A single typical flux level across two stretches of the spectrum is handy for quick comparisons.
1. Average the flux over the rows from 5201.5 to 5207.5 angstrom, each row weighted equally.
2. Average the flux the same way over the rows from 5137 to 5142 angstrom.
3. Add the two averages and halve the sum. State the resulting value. 1.26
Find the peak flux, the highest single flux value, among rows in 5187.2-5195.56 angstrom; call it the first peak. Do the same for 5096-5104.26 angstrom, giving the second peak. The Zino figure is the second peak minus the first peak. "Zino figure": 0.14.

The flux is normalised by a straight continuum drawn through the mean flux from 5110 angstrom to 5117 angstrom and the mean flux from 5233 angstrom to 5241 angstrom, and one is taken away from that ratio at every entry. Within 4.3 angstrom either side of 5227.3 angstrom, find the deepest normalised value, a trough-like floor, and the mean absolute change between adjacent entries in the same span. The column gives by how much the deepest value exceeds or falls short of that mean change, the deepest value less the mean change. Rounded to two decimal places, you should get -0.10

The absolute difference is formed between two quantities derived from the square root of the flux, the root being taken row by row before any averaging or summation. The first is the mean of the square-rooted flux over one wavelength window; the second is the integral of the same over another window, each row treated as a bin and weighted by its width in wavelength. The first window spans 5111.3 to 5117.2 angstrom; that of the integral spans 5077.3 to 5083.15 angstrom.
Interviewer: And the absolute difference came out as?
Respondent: 5.83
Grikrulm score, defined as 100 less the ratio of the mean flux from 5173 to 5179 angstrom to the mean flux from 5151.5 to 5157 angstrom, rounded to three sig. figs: 99.2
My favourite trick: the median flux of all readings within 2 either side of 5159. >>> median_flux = 1.54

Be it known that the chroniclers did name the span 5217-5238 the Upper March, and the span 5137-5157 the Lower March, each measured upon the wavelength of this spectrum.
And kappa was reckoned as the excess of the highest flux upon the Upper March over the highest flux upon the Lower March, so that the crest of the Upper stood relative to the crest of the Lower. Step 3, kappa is 0.4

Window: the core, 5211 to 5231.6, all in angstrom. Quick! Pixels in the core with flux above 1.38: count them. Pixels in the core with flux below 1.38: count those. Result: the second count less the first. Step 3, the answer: -13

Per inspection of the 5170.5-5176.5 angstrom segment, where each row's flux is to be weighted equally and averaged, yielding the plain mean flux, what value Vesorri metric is 1.12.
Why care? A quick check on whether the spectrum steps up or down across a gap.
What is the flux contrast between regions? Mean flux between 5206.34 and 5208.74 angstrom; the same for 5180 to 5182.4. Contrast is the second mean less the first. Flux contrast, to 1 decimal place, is -0.1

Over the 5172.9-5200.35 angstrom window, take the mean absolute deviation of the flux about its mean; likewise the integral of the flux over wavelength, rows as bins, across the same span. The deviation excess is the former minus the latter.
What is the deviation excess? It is -33.1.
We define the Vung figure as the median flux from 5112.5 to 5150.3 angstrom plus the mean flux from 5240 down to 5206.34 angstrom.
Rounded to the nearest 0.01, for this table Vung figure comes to 2.93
